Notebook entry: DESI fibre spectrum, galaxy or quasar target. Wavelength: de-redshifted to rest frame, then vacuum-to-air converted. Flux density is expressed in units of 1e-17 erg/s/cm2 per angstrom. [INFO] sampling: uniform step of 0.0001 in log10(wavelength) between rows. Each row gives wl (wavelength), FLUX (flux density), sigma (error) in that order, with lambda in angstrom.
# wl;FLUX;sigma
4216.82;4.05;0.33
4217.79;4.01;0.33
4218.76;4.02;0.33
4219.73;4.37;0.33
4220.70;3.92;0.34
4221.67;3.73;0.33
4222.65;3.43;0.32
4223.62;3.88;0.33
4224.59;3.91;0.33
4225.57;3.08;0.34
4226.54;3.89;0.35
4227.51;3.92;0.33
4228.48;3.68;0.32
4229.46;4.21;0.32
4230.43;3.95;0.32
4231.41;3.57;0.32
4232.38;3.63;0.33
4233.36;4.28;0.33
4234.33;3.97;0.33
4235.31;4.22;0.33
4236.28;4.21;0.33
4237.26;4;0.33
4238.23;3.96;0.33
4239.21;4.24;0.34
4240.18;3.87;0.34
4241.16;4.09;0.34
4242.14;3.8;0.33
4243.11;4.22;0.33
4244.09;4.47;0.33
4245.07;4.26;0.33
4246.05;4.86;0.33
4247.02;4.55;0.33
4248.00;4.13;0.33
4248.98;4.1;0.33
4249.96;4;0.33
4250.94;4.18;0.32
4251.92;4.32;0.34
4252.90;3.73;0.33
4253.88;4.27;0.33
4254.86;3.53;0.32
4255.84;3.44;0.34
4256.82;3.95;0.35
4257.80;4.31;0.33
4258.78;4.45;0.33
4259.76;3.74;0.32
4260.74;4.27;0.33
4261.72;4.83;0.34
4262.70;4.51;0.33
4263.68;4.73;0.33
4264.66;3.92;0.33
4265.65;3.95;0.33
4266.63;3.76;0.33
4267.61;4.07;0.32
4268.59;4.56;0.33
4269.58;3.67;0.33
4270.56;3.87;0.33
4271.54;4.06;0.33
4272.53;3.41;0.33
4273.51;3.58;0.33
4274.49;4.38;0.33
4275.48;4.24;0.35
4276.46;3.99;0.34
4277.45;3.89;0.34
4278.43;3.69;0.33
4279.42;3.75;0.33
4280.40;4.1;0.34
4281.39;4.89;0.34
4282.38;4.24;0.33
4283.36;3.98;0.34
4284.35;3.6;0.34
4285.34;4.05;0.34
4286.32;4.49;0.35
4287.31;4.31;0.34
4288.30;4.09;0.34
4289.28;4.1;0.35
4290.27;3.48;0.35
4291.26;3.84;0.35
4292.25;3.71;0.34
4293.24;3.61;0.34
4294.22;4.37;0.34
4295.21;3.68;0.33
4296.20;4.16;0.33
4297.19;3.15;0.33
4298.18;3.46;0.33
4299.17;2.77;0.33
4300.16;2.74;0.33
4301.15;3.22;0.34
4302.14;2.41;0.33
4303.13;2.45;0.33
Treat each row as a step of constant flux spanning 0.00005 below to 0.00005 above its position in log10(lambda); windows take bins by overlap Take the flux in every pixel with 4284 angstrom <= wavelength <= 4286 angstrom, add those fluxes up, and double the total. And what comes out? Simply 15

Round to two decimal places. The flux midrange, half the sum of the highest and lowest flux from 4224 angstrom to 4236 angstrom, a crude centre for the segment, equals 3.68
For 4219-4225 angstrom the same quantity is 3.90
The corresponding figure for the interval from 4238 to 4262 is 4.15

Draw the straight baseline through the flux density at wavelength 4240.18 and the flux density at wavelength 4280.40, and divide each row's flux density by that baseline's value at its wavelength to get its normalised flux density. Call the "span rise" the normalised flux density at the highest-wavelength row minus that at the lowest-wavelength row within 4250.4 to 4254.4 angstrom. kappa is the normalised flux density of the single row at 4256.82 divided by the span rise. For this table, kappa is 55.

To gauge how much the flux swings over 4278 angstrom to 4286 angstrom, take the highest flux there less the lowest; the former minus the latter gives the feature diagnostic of 1.29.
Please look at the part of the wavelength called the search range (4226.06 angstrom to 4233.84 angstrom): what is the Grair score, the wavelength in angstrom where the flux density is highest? 4233.36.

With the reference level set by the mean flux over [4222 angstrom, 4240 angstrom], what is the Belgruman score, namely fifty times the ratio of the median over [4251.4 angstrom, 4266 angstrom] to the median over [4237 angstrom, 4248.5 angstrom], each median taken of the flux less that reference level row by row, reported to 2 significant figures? 67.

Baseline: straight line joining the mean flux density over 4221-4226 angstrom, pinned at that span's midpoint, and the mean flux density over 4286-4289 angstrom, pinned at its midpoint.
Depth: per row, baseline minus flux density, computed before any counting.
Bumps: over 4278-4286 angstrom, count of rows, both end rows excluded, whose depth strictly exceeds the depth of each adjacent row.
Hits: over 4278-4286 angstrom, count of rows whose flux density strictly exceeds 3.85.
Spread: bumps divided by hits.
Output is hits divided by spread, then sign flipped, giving -25.0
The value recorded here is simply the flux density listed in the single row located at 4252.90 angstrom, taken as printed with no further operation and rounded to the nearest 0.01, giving 3.73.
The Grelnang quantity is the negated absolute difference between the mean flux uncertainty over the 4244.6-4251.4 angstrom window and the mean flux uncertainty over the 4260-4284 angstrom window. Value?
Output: -0.0043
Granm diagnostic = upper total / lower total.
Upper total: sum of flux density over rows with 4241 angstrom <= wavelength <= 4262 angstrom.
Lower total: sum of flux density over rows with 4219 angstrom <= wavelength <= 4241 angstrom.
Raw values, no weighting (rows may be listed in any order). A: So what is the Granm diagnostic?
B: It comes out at 1.06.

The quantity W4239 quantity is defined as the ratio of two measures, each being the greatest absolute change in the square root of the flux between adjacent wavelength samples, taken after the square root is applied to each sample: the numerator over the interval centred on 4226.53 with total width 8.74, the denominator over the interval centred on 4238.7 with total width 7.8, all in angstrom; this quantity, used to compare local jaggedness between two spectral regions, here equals 2.4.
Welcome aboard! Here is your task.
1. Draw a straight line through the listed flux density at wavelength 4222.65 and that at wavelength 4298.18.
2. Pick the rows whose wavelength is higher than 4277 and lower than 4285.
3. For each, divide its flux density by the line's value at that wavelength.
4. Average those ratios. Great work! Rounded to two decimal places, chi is 1.16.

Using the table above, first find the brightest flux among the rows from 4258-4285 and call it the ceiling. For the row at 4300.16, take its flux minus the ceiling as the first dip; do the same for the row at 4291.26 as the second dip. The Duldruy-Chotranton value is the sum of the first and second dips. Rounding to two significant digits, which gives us -3.2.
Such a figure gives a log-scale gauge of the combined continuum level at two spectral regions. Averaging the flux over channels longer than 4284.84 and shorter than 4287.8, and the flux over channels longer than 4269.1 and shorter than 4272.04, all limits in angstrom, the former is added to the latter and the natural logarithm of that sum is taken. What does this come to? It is 2.10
